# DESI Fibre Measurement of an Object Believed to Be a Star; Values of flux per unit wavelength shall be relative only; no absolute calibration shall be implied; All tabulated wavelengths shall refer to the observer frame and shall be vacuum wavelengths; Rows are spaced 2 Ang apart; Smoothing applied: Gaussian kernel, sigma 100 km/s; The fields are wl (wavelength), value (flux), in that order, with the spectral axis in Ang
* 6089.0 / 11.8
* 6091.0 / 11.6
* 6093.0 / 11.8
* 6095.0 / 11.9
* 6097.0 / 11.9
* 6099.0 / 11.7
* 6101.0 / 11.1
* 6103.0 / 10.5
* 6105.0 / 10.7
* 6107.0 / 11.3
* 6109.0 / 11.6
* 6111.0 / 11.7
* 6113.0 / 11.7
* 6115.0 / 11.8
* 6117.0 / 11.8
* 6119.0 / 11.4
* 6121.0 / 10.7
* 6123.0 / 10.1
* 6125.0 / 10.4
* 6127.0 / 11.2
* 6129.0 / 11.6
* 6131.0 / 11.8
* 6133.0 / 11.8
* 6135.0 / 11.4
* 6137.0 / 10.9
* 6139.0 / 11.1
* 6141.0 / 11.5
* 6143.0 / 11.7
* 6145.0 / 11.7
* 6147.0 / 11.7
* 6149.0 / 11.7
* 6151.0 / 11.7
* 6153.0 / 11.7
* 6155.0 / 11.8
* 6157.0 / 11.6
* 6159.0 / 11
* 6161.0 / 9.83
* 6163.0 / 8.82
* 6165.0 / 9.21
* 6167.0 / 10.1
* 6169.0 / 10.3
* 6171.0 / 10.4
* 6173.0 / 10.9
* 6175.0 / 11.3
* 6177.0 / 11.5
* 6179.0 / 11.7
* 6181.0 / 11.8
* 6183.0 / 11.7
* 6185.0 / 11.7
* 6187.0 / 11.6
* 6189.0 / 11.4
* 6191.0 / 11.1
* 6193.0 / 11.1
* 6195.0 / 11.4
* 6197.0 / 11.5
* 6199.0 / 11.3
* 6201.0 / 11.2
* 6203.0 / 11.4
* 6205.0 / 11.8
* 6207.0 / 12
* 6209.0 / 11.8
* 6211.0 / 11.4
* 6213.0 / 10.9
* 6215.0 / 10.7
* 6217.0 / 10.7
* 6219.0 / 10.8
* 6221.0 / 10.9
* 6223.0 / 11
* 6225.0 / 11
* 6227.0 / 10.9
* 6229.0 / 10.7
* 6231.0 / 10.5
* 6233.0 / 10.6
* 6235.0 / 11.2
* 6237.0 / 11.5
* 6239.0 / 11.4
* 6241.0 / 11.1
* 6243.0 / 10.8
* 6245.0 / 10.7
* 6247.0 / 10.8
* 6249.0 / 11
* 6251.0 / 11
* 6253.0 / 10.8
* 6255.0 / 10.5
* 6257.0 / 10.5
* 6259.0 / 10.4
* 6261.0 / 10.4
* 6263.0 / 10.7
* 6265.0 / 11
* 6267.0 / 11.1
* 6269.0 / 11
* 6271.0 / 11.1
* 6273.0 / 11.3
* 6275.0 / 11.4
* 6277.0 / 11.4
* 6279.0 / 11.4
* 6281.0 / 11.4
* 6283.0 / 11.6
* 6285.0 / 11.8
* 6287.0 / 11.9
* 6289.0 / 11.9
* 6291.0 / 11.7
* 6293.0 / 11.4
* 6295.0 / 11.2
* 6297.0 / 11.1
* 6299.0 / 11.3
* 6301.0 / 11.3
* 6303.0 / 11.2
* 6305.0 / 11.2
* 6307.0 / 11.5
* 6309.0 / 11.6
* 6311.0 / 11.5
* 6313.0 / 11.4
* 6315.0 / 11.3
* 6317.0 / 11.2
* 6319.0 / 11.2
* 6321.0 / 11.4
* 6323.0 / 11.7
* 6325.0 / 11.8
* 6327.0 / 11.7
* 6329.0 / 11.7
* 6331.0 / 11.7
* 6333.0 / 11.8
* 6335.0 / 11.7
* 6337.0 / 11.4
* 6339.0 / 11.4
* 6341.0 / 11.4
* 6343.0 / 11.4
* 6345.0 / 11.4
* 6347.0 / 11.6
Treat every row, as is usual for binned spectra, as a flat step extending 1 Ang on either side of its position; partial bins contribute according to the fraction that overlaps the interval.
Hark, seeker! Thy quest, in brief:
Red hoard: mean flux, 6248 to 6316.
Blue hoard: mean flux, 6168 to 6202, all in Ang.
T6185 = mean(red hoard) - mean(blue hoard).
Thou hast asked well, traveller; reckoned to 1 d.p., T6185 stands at -0.1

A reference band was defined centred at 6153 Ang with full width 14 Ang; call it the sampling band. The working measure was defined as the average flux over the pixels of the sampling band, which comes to 11.6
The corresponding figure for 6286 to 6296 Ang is 11.6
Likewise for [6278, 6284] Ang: 11.5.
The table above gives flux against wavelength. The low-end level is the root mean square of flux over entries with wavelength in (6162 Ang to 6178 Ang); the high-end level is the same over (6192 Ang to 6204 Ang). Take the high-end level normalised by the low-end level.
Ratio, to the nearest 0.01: 1.09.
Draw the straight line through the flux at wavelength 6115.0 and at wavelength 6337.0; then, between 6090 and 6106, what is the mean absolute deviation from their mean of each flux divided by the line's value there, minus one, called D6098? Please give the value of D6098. 0.040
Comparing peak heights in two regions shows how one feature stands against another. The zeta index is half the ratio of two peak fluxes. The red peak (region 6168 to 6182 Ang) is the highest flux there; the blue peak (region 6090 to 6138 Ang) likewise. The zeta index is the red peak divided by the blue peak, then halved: 0.496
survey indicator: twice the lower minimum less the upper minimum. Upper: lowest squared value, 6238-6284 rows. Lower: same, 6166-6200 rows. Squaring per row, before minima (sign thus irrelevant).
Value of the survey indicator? 95.9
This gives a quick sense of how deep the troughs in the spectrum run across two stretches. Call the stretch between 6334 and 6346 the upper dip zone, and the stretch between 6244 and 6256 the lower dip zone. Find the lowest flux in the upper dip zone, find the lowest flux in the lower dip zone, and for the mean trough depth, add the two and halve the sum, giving 10.95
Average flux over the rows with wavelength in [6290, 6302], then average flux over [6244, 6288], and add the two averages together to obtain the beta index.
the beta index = 22.4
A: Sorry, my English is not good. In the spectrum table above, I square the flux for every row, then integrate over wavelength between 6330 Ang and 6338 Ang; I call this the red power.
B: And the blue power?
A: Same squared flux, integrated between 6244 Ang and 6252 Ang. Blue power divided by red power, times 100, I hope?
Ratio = 87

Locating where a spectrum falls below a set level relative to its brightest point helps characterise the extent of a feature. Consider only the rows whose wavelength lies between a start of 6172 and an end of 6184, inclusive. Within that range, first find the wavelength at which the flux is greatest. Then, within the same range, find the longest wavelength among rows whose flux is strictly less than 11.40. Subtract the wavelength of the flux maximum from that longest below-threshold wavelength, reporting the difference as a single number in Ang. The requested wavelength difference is -6 Ang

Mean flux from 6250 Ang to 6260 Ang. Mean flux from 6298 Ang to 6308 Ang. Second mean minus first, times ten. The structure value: 7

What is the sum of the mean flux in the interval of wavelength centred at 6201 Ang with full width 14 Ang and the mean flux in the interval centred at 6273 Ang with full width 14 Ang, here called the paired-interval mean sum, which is 22.8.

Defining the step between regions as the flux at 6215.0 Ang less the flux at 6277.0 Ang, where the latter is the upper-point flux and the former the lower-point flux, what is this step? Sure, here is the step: -0.70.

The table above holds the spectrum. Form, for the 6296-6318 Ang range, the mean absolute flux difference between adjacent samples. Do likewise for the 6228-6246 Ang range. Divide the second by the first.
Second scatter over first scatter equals 2.3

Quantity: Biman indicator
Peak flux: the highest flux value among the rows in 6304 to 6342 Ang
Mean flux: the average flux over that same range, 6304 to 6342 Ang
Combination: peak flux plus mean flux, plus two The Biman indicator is 25.3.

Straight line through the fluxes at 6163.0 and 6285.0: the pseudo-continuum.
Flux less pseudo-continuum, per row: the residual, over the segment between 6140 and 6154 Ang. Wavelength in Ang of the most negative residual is 6153.0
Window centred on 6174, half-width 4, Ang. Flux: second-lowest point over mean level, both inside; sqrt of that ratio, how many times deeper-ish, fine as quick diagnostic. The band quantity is 0.994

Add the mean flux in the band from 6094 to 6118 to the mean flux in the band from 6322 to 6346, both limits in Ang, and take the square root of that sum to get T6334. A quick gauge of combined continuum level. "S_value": 4.80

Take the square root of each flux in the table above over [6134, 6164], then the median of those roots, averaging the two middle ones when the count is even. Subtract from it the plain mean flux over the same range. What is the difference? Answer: -7.8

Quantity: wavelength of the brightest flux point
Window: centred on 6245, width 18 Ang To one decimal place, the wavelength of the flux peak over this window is 6237.0 Ang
